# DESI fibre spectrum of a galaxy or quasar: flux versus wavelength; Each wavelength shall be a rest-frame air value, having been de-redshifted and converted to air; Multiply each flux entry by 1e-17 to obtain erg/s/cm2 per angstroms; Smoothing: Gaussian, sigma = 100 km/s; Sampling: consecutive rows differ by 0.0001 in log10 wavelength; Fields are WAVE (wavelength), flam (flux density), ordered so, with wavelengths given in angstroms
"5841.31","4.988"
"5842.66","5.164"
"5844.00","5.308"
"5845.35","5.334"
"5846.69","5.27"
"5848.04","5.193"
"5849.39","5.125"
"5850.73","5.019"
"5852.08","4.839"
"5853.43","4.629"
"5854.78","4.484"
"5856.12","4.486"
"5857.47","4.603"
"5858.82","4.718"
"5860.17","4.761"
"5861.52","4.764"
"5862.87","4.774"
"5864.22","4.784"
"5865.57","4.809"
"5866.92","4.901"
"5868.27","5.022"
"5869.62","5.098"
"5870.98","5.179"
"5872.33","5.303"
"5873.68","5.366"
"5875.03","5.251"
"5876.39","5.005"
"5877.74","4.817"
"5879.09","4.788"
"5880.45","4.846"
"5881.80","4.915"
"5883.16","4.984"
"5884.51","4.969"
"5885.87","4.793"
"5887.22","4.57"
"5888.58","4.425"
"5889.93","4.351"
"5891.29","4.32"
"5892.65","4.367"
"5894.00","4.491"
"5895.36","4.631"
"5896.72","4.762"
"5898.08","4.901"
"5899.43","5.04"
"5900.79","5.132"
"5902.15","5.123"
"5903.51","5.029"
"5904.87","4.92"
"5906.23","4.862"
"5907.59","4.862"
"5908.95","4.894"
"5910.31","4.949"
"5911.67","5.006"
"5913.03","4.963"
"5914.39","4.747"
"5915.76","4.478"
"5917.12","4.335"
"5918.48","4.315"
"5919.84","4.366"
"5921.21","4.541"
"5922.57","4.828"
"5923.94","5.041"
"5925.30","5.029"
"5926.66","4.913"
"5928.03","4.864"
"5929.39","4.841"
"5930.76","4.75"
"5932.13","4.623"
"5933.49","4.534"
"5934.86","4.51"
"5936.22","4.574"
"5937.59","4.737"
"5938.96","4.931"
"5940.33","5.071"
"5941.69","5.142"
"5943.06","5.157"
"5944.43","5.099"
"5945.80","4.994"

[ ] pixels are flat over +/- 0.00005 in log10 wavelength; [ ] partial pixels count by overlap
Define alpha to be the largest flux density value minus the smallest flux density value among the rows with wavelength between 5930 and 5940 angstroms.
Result 0.42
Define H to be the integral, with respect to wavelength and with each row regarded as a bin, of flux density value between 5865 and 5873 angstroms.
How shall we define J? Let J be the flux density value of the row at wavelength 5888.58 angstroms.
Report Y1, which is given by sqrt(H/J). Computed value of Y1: 3.0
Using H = 40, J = 4.425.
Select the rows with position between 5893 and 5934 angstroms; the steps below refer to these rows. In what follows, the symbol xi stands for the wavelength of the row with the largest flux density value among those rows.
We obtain 5900.79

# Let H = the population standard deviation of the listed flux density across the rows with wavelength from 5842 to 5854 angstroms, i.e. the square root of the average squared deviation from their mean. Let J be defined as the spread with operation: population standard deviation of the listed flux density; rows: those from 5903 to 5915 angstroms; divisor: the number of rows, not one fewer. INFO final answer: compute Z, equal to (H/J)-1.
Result 1.72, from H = 0.22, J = 0.08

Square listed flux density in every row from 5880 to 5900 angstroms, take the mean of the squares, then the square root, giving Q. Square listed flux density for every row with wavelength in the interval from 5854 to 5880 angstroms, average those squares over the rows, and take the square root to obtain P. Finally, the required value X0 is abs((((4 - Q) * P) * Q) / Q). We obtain 3.4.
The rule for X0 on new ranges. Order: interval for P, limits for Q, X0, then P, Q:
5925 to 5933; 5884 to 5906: 3.6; 4.84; 4.75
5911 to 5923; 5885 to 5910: 3.5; 4.63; 4.76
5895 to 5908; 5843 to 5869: 4.4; 4.93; 4.89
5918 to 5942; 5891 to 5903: 3.6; 4.76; 4.76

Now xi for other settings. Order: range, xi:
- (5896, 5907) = 5900.79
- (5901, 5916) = 5902.15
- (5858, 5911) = 5873.68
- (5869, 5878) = 5873.68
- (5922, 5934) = 5923.94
